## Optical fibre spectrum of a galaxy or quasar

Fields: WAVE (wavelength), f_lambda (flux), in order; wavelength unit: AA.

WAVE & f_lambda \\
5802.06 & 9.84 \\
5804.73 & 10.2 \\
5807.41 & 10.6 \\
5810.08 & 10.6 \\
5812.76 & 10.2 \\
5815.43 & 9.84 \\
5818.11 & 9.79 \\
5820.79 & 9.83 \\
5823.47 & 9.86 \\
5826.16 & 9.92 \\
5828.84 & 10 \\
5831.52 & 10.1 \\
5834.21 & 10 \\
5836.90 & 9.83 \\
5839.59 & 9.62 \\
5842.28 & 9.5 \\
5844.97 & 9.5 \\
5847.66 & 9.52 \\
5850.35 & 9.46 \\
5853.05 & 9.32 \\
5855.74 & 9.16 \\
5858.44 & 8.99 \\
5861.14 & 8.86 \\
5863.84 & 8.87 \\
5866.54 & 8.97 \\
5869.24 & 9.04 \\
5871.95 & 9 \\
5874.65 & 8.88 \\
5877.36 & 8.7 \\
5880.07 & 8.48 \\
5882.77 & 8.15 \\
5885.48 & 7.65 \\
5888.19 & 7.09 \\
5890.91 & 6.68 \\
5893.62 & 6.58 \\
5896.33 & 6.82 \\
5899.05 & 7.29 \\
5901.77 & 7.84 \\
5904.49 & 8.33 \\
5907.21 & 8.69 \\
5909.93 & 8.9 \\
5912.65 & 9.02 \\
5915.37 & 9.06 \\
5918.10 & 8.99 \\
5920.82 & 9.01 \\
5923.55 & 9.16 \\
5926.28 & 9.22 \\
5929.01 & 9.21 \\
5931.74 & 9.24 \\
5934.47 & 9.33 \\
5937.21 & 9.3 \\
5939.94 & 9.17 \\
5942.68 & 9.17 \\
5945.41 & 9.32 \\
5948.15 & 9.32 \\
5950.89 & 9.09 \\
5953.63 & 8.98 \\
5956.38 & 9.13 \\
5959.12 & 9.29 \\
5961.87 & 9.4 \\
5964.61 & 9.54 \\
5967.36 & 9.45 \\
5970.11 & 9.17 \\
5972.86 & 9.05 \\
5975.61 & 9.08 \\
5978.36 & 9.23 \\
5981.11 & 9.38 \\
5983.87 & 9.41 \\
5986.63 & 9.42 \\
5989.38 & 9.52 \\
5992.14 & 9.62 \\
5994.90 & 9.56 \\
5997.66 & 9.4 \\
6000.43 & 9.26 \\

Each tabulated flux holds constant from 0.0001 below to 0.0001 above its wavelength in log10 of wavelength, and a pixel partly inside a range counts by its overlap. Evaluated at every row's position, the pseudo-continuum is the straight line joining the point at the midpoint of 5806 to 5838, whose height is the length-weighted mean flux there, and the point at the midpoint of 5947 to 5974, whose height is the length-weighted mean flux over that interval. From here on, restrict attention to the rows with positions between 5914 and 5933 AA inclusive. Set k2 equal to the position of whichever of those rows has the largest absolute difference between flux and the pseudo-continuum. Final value 5918.10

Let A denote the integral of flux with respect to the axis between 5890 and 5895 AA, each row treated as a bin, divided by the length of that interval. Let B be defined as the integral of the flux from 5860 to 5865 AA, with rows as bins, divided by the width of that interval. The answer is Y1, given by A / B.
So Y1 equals 0.75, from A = 6.6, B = 8.9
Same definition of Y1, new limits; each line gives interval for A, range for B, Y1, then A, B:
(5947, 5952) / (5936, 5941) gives 1.00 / 9.2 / 9.2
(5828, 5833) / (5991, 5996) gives 1.05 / 10.1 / 9.6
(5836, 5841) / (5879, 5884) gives 1.17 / 9.7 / 8.3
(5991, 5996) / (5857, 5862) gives 1.07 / 9.6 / 8.9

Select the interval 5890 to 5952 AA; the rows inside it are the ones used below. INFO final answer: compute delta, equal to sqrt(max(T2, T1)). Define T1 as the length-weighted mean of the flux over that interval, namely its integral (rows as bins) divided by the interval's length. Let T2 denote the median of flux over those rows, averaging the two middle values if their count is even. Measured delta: 3.01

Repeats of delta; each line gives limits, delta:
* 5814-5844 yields 3.14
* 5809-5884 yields 3.08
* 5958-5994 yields 3.07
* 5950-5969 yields 3.05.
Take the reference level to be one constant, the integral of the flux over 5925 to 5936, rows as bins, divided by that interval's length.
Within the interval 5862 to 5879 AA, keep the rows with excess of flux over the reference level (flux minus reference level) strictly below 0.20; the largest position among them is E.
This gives 5877.36 AA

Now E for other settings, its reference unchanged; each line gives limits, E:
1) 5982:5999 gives 5997.66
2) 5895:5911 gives 5909.93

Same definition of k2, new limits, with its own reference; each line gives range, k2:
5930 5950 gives 5939.94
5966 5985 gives 5983.87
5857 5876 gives 5861.14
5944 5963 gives 5953.63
